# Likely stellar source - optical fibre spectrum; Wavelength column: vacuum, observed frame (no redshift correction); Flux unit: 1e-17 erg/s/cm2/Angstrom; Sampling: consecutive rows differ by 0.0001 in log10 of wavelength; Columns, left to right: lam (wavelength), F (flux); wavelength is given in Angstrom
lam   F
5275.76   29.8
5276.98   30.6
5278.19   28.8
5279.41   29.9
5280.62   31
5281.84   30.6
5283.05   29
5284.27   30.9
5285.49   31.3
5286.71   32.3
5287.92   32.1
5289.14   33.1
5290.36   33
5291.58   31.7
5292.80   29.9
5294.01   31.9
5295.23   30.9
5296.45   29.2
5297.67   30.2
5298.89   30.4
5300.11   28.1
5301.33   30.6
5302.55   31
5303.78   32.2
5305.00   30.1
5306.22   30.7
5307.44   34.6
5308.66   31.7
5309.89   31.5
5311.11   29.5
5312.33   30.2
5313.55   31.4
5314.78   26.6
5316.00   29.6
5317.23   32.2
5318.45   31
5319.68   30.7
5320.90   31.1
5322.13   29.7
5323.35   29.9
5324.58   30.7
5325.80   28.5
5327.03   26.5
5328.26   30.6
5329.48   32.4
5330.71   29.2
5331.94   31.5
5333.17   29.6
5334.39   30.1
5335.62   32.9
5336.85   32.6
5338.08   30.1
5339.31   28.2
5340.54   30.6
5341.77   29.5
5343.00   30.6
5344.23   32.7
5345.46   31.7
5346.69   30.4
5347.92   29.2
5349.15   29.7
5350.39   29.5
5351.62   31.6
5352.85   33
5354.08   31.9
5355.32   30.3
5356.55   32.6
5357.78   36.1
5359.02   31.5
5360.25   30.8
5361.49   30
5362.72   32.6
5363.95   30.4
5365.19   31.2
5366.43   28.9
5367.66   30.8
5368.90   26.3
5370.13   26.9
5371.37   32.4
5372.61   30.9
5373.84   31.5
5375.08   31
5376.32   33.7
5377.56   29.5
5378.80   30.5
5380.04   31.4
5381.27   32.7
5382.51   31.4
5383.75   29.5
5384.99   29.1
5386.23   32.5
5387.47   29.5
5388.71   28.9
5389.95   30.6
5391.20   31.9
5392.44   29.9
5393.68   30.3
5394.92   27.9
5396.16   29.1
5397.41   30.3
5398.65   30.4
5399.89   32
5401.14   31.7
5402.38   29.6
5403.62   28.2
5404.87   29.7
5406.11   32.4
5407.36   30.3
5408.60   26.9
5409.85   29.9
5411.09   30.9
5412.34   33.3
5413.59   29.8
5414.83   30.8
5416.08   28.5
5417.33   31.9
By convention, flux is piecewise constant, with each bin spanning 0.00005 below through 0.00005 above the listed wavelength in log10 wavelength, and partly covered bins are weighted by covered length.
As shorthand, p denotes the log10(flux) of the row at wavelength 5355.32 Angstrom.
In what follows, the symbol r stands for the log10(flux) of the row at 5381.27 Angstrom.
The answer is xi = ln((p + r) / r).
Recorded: 0.6822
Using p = 1.48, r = 1.51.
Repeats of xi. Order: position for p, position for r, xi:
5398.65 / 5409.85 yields 0.6956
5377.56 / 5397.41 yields 0.6892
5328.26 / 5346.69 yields 0.6941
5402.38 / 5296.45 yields 0.6952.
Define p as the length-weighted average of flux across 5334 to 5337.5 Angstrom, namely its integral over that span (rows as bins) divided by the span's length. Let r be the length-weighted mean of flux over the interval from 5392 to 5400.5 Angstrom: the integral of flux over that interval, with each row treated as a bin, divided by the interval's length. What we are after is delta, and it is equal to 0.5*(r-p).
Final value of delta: -0.96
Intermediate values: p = 31.9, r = 30.0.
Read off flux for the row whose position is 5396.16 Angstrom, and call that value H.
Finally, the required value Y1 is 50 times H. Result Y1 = 1455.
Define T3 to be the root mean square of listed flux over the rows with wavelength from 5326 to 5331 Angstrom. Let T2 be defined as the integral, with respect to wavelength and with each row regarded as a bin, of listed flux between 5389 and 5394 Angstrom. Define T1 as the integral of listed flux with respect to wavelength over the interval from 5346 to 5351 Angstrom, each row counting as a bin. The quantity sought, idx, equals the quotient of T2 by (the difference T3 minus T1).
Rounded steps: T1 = 149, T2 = 153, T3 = 29.8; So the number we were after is -1.29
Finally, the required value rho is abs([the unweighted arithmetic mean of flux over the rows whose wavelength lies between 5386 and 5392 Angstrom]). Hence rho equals 30.7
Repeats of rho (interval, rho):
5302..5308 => 31.7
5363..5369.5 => 29.5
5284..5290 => 31.9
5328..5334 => 30.7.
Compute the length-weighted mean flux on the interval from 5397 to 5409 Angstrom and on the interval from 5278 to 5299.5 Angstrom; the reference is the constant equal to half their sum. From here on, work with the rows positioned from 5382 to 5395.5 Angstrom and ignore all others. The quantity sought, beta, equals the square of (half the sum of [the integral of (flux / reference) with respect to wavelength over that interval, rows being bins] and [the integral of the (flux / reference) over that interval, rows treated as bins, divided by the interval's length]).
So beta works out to 51.0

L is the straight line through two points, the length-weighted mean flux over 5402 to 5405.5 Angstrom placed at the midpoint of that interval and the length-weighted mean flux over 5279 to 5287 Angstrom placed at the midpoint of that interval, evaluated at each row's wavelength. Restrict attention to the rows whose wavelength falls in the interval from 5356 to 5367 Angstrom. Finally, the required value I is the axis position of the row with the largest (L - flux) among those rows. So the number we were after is 5366.43 Angstrom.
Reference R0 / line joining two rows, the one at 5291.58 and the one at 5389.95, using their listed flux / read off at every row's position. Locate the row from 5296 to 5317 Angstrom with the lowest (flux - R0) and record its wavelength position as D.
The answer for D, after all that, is 5314.78 Angstrom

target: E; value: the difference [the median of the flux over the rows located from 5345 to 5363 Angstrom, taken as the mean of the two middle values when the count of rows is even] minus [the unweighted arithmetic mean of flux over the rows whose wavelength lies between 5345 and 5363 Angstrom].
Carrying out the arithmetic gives 0.11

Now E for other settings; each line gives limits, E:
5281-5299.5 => -0.20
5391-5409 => 0.26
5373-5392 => 0.09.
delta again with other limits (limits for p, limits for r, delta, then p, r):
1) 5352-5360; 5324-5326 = -1.28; 32.5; 29.9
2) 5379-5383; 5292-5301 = -0.80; 31.8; 30.2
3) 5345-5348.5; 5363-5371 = -0.54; 30.4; 29.3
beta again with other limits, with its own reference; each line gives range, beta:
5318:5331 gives 47.3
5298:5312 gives 57.5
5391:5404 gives 47.5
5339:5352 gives 48.3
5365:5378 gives 48.0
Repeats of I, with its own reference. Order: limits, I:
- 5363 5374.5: 5368.90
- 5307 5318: 5314.78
